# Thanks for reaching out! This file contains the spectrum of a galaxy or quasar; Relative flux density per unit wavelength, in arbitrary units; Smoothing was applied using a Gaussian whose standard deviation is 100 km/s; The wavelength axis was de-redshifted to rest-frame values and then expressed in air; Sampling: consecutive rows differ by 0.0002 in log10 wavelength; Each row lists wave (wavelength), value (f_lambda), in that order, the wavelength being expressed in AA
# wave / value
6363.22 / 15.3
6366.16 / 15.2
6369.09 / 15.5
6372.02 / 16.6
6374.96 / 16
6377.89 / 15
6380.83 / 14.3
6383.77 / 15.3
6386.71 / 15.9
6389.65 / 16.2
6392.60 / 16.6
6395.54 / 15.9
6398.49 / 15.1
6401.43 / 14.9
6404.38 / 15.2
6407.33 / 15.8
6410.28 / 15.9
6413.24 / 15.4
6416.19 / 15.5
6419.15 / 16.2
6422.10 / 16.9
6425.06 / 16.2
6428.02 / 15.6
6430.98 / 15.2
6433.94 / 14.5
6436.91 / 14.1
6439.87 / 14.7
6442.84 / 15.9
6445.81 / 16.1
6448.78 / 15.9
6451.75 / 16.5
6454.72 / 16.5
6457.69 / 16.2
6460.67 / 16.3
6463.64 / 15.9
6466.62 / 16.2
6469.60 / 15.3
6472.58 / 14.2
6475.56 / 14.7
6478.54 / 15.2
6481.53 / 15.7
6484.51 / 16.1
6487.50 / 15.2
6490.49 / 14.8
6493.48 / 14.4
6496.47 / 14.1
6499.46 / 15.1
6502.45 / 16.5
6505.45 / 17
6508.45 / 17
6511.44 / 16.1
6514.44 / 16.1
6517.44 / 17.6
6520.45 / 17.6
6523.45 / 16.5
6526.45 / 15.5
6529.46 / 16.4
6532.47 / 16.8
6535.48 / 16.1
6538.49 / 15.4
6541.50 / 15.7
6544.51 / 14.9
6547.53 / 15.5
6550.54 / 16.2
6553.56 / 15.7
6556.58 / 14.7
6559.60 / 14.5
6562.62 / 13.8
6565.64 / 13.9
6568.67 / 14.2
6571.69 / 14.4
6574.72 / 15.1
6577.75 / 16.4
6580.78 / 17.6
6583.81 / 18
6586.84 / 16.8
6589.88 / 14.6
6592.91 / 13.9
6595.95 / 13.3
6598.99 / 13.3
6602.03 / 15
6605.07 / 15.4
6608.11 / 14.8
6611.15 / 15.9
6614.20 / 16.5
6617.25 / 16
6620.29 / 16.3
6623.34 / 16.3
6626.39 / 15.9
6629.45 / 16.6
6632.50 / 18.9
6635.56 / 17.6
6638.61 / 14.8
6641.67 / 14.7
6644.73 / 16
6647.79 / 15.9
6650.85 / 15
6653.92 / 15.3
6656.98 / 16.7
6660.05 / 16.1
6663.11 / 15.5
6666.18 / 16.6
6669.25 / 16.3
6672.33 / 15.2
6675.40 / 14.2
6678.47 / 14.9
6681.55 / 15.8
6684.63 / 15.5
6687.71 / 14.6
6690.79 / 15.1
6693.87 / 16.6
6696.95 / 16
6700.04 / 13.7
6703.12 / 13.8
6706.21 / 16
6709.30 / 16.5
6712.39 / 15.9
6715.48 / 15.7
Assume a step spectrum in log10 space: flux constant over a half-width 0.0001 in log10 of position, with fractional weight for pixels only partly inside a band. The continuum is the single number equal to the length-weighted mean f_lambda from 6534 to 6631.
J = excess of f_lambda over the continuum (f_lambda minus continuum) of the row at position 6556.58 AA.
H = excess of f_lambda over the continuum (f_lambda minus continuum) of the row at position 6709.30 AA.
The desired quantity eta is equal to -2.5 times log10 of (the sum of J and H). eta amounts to 1.0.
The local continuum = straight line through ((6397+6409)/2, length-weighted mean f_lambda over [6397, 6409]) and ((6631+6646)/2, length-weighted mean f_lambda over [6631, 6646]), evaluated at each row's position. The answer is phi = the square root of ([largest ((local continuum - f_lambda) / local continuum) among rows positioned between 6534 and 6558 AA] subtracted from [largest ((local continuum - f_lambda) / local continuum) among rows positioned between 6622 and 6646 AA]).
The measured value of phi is 0.15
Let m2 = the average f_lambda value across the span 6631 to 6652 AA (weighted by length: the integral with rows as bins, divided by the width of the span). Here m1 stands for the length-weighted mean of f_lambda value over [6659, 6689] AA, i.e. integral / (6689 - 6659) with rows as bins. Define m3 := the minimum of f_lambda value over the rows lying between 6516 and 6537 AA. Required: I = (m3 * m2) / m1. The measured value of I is 16.2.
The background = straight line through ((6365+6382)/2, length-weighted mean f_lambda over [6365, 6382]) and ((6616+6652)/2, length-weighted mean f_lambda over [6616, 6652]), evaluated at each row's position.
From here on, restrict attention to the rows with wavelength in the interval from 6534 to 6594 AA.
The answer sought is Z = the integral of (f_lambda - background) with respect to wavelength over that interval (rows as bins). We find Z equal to -37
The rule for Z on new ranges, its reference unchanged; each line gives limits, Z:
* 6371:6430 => 10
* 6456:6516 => -10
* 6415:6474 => 2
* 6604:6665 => -10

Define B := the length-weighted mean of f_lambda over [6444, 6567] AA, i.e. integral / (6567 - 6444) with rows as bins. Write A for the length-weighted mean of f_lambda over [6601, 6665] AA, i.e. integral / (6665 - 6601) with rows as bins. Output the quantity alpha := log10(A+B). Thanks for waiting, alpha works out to 1.50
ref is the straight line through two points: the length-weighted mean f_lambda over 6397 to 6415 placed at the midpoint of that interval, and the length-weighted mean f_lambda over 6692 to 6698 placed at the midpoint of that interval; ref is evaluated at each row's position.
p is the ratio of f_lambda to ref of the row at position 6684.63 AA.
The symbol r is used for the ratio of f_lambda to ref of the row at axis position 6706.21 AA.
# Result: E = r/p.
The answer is 1.03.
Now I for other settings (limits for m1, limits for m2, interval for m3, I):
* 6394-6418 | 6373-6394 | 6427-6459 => 14.2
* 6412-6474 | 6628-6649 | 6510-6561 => 15.1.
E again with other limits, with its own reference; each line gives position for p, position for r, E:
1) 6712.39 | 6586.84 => 1.08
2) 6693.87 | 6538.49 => 0.96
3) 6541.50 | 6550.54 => 1.03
